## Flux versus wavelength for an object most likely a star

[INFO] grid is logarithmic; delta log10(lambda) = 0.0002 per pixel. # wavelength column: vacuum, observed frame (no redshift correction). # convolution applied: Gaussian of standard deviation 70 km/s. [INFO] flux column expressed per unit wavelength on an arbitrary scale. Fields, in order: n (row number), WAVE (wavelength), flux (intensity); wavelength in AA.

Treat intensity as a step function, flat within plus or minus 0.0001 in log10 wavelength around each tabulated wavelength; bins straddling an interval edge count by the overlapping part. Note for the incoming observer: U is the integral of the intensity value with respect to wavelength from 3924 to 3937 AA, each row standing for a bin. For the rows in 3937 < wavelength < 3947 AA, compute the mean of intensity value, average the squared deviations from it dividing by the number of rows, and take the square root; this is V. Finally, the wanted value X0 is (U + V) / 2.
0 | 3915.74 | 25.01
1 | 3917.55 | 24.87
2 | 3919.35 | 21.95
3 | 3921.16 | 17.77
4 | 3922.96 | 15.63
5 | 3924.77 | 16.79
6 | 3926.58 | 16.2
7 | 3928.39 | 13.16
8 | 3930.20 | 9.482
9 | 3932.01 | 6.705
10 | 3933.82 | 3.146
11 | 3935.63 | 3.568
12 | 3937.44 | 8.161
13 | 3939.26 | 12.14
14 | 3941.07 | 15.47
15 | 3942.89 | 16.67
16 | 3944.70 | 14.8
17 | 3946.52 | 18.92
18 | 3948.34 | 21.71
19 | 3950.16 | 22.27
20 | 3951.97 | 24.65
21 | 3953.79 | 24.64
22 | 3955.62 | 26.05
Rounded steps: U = 126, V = 3.4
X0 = 65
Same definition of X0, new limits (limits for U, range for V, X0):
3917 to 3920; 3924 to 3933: 37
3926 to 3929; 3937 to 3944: 24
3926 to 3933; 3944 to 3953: 40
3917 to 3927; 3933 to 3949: 97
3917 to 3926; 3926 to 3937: 88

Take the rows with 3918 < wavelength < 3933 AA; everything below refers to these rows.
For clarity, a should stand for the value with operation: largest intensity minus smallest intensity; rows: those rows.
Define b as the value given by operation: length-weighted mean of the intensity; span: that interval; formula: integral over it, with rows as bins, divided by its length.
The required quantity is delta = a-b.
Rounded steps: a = 15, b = 15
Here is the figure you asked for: 0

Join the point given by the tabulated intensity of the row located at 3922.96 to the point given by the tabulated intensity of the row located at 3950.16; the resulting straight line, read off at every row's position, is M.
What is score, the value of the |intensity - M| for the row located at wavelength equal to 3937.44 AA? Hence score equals 11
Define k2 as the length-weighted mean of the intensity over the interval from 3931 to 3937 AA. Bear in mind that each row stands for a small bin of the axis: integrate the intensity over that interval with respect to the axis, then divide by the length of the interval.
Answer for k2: 4.9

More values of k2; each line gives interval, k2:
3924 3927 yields 16.5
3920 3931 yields 15.0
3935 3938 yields 5.8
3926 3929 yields 14.7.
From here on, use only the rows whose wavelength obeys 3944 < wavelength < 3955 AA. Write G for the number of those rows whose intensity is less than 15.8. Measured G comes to 1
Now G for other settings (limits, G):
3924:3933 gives 3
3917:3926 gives 1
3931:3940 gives 5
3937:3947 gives 4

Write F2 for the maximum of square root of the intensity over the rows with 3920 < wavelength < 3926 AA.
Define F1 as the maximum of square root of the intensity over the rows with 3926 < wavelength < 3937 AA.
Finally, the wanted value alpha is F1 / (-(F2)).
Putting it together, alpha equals -0.95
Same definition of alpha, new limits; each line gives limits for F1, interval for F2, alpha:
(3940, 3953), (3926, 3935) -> -1.23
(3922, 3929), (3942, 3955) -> -0.83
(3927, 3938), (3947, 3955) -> -0.73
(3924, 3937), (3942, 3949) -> -0.88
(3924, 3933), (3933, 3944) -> -1.00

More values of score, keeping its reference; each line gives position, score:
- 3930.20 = 8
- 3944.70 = 6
